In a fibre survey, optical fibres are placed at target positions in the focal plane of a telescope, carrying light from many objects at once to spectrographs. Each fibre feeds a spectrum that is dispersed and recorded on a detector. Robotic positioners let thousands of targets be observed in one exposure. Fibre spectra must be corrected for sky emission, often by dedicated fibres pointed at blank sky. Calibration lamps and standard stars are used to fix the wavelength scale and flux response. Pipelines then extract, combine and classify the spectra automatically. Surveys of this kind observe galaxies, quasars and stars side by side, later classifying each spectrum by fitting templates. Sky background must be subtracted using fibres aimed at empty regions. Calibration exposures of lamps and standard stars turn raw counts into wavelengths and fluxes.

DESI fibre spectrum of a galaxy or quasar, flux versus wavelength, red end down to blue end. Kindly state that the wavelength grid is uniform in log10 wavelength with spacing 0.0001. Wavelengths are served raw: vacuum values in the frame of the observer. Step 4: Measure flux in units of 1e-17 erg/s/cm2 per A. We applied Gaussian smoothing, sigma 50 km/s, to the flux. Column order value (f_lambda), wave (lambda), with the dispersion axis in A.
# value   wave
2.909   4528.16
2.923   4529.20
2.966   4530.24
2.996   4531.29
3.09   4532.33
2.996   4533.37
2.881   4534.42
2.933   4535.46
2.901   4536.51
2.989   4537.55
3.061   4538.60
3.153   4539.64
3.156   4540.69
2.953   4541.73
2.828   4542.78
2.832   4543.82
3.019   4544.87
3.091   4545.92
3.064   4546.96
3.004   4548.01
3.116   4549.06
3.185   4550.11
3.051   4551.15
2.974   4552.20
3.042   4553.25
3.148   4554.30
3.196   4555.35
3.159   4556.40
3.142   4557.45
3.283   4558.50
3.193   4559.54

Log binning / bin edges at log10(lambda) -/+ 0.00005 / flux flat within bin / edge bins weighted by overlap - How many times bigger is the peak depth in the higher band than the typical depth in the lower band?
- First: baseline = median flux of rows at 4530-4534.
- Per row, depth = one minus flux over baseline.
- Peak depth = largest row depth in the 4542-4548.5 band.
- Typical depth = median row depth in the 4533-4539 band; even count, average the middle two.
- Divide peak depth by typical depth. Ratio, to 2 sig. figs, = 4.8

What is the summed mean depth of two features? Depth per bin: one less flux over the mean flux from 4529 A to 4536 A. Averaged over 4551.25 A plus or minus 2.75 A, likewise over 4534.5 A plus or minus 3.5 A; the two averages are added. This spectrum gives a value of -0.04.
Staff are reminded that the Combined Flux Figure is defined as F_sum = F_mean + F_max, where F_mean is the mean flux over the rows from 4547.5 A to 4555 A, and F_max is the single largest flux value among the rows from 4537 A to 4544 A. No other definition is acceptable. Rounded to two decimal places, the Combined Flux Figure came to 6.23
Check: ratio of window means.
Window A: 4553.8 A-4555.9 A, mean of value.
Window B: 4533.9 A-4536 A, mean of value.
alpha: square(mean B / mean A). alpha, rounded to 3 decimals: 0.840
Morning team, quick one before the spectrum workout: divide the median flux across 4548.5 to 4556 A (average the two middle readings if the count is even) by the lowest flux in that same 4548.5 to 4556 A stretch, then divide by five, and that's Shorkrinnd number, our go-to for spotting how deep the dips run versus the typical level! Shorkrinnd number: 0.210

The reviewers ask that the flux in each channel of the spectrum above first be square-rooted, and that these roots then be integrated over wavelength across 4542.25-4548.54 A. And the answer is 10.8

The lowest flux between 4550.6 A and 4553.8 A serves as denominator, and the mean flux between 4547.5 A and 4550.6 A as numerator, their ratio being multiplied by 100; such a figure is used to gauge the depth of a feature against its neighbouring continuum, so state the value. 104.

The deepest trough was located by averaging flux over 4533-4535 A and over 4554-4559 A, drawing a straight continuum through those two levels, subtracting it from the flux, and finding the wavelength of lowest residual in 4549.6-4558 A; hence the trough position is 4552.20 A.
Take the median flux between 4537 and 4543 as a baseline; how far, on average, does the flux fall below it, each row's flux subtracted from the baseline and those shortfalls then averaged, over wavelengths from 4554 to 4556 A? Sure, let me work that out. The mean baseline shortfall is -0.15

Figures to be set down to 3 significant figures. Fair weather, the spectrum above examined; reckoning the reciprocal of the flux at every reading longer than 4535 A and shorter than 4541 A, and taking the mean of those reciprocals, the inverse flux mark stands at 0.330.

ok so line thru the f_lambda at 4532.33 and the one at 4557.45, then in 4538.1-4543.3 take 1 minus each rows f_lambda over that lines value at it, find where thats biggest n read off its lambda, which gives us 4542.78 A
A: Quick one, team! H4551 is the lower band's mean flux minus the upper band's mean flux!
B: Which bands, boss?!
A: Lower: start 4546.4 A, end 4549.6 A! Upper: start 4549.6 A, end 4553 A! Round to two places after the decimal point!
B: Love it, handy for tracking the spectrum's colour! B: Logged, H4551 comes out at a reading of -0.01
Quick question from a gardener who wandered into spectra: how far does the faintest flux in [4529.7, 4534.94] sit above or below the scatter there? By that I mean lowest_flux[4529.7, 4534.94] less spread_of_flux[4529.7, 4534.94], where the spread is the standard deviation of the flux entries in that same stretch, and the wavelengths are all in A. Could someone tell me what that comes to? 2.81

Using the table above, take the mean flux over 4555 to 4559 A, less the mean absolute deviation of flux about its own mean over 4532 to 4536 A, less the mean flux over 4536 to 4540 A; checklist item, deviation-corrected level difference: 0.10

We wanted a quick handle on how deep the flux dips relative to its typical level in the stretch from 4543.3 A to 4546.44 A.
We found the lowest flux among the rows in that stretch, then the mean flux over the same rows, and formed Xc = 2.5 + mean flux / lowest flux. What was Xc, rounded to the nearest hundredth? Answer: 3.55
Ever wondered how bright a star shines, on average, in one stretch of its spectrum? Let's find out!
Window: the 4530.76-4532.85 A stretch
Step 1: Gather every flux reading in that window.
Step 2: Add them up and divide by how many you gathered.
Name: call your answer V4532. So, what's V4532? 3.04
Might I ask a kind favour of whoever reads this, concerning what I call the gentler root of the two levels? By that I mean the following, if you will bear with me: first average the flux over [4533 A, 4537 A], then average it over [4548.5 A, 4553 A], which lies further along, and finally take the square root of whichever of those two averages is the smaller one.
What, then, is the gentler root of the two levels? 1.71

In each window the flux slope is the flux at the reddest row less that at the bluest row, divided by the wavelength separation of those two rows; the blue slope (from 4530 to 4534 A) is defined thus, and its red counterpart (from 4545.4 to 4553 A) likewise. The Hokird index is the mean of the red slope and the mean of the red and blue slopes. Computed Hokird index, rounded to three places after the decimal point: -0.012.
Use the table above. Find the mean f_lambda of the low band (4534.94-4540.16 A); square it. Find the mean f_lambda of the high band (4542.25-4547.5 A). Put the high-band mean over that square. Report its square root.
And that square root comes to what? 0.573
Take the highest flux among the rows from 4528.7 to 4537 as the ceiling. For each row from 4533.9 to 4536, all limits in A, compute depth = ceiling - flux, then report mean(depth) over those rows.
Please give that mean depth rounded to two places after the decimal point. 0.18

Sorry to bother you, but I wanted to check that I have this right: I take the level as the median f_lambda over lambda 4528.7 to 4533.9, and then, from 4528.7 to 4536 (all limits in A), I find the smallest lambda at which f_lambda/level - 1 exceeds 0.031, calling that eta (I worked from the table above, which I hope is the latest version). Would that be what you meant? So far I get 4532.33 A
